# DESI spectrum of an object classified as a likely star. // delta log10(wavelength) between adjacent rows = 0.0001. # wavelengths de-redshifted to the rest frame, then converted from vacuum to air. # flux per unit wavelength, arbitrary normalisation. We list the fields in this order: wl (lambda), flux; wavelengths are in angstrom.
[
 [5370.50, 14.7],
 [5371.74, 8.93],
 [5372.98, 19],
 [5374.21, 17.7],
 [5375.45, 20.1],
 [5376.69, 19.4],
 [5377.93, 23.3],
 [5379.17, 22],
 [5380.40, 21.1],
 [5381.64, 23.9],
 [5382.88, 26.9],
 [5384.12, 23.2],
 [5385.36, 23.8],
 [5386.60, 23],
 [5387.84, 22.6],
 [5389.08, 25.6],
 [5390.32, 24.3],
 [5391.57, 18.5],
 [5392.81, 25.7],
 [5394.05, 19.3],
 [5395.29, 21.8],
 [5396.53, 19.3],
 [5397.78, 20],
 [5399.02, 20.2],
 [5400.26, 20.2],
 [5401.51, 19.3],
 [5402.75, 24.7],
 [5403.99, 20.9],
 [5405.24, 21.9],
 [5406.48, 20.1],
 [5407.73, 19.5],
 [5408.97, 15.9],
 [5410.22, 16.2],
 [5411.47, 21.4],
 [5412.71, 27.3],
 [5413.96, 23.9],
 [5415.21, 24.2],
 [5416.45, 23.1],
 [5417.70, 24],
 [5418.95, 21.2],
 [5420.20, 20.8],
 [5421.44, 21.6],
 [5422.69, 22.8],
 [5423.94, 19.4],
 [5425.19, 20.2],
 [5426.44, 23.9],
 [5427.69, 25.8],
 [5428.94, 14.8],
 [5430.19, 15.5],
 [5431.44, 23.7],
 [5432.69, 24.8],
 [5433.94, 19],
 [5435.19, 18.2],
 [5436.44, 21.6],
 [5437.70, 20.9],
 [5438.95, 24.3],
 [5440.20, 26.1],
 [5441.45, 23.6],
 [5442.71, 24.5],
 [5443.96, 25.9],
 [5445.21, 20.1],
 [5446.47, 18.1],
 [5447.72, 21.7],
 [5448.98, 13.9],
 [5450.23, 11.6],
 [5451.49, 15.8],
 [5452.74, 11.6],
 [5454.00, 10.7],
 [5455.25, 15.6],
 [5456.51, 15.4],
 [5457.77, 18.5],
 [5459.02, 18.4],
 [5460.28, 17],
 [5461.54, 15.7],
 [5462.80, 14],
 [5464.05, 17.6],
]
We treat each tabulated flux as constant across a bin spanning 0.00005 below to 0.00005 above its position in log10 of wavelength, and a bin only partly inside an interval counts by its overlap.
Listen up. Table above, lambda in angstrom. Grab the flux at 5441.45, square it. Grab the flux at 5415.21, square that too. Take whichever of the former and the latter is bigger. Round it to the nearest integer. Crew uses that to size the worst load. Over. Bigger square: 586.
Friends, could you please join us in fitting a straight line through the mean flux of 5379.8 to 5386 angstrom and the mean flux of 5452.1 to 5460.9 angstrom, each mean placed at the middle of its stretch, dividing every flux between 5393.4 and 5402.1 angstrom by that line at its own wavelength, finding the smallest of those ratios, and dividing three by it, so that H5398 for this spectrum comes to 3.50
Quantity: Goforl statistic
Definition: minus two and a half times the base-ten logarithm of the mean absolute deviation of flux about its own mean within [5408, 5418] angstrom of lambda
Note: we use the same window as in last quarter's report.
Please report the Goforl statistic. -1.24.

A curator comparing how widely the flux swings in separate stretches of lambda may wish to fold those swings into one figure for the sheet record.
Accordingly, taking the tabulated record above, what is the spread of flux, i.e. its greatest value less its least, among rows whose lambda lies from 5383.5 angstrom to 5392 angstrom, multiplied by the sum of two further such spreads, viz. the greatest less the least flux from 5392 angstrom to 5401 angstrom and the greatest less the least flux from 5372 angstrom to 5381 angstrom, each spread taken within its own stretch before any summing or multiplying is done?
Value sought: 85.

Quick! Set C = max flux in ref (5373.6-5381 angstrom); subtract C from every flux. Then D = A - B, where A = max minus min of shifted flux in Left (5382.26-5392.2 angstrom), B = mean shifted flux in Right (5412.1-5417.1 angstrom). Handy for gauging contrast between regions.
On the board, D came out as 7.1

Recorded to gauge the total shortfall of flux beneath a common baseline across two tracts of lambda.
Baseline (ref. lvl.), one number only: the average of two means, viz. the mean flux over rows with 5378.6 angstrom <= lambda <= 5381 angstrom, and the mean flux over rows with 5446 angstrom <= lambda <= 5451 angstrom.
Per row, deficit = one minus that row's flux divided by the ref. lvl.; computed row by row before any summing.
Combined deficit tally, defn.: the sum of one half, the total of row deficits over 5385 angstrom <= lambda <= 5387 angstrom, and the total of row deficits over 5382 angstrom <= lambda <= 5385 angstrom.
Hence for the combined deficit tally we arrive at -0.62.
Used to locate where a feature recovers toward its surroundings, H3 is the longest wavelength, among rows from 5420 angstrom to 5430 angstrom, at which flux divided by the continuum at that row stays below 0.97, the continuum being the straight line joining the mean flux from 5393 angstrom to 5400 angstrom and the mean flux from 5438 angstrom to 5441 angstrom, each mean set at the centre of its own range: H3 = 5428.94 angstrom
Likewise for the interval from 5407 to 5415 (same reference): 5410.22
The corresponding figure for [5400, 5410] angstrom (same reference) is 5408.97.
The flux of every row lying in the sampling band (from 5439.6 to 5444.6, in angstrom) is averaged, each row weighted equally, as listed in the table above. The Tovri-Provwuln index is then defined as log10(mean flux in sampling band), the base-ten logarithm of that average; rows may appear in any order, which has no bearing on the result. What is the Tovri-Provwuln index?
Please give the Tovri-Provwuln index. 1.398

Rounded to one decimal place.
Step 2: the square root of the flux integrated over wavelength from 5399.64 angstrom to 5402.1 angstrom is 7.0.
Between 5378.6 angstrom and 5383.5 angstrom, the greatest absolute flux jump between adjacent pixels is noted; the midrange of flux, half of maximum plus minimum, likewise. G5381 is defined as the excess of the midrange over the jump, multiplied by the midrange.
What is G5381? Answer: 504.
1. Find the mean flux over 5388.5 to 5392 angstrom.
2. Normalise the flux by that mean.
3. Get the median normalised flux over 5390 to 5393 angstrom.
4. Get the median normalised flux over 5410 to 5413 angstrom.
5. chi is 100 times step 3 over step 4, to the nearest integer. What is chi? 114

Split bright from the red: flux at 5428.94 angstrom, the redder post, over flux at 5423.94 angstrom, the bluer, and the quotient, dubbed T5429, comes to 0.8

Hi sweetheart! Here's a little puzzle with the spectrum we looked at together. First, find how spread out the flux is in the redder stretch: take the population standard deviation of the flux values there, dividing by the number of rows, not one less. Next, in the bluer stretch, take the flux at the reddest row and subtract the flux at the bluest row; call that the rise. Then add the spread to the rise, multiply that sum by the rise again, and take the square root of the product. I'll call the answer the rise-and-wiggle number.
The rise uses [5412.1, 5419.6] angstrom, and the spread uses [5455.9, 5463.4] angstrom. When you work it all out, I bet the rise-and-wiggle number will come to 5.2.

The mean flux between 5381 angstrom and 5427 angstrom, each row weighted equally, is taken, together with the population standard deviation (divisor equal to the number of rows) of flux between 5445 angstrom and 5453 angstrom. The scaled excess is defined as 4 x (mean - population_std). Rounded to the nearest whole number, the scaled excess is 73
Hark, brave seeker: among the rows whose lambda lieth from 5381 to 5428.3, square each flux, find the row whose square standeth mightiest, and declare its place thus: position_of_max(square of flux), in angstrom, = 5412.71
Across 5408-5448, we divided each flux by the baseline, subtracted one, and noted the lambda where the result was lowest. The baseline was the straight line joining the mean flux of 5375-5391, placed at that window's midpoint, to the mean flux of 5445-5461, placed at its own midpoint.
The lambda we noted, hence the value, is 5408.97 angstrom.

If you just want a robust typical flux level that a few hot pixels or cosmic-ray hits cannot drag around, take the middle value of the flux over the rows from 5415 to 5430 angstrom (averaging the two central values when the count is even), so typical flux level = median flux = 22.2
